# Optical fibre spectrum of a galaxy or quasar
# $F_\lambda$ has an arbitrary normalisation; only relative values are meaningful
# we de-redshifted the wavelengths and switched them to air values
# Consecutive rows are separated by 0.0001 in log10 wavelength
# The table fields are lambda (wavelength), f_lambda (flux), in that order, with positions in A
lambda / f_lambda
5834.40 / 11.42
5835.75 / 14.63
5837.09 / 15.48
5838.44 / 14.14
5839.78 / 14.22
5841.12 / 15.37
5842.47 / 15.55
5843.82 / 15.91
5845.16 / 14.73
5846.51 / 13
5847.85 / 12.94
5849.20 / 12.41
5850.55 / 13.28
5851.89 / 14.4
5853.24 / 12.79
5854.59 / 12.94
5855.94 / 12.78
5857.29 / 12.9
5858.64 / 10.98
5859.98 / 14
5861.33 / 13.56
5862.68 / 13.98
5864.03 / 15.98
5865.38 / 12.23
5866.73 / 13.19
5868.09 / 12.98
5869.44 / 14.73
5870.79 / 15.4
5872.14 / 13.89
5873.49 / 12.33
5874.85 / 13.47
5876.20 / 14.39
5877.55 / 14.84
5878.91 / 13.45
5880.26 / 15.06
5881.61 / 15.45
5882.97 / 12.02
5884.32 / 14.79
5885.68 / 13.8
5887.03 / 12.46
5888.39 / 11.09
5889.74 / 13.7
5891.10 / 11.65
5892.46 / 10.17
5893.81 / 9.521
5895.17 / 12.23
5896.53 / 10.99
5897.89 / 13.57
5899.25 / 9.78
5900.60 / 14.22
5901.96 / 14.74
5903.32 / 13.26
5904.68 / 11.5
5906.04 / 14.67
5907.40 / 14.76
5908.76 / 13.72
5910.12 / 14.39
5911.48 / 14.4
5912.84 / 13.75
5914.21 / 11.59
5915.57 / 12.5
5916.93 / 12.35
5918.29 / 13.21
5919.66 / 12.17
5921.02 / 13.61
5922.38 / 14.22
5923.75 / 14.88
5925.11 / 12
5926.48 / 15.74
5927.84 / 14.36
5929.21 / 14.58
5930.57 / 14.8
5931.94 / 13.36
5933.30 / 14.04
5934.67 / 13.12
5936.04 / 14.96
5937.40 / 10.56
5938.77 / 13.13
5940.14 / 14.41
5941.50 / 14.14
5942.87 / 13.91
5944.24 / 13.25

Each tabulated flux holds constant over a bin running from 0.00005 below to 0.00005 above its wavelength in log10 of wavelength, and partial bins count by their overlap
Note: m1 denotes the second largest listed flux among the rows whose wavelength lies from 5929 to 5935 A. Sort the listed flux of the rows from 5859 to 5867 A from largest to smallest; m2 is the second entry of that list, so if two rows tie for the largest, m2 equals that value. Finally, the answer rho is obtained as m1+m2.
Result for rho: 28.6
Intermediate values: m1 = 14.58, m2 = 14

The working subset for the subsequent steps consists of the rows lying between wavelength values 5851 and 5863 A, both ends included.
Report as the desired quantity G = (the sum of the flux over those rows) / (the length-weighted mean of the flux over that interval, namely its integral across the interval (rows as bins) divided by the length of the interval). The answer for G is 9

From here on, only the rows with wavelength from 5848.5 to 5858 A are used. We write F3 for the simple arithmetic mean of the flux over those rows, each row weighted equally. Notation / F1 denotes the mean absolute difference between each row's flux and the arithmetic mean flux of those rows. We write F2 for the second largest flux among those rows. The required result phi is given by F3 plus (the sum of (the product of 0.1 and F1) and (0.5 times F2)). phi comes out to 19.8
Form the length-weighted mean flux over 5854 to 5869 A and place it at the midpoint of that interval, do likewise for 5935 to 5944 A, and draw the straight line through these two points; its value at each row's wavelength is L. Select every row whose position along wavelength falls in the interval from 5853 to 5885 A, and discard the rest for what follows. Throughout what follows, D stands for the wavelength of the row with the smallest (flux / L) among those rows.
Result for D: 5858.64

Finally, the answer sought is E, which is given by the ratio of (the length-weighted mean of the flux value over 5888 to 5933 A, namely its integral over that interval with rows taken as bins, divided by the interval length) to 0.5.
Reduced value 26.2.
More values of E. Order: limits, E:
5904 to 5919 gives 26.7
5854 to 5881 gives 27.3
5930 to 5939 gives 26.8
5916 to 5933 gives 27.5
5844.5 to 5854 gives 26.7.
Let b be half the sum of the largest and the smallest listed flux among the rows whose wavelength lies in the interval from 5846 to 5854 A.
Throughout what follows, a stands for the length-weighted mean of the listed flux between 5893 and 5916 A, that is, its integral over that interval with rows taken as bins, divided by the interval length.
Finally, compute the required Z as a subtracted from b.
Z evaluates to 0.5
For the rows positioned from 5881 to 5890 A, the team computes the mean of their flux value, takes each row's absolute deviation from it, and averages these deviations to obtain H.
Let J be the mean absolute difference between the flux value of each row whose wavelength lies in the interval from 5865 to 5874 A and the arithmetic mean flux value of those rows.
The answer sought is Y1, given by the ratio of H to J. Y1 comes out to 1.30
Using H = 1.26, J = 0.98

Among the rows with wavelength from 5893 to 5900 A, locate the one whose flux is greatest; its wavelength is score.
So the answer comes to 5897.89 A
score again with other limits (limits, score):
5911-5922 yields 5911.48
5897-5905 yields 5901.96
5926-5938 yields 5926.48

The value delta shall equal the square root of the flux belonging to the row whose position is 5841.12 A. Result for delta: 3.92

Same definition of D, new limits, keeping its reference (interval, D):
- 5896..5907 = 5899.25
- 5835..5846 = 5838.44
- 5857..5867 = 5858.64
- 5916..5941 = 5937.40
